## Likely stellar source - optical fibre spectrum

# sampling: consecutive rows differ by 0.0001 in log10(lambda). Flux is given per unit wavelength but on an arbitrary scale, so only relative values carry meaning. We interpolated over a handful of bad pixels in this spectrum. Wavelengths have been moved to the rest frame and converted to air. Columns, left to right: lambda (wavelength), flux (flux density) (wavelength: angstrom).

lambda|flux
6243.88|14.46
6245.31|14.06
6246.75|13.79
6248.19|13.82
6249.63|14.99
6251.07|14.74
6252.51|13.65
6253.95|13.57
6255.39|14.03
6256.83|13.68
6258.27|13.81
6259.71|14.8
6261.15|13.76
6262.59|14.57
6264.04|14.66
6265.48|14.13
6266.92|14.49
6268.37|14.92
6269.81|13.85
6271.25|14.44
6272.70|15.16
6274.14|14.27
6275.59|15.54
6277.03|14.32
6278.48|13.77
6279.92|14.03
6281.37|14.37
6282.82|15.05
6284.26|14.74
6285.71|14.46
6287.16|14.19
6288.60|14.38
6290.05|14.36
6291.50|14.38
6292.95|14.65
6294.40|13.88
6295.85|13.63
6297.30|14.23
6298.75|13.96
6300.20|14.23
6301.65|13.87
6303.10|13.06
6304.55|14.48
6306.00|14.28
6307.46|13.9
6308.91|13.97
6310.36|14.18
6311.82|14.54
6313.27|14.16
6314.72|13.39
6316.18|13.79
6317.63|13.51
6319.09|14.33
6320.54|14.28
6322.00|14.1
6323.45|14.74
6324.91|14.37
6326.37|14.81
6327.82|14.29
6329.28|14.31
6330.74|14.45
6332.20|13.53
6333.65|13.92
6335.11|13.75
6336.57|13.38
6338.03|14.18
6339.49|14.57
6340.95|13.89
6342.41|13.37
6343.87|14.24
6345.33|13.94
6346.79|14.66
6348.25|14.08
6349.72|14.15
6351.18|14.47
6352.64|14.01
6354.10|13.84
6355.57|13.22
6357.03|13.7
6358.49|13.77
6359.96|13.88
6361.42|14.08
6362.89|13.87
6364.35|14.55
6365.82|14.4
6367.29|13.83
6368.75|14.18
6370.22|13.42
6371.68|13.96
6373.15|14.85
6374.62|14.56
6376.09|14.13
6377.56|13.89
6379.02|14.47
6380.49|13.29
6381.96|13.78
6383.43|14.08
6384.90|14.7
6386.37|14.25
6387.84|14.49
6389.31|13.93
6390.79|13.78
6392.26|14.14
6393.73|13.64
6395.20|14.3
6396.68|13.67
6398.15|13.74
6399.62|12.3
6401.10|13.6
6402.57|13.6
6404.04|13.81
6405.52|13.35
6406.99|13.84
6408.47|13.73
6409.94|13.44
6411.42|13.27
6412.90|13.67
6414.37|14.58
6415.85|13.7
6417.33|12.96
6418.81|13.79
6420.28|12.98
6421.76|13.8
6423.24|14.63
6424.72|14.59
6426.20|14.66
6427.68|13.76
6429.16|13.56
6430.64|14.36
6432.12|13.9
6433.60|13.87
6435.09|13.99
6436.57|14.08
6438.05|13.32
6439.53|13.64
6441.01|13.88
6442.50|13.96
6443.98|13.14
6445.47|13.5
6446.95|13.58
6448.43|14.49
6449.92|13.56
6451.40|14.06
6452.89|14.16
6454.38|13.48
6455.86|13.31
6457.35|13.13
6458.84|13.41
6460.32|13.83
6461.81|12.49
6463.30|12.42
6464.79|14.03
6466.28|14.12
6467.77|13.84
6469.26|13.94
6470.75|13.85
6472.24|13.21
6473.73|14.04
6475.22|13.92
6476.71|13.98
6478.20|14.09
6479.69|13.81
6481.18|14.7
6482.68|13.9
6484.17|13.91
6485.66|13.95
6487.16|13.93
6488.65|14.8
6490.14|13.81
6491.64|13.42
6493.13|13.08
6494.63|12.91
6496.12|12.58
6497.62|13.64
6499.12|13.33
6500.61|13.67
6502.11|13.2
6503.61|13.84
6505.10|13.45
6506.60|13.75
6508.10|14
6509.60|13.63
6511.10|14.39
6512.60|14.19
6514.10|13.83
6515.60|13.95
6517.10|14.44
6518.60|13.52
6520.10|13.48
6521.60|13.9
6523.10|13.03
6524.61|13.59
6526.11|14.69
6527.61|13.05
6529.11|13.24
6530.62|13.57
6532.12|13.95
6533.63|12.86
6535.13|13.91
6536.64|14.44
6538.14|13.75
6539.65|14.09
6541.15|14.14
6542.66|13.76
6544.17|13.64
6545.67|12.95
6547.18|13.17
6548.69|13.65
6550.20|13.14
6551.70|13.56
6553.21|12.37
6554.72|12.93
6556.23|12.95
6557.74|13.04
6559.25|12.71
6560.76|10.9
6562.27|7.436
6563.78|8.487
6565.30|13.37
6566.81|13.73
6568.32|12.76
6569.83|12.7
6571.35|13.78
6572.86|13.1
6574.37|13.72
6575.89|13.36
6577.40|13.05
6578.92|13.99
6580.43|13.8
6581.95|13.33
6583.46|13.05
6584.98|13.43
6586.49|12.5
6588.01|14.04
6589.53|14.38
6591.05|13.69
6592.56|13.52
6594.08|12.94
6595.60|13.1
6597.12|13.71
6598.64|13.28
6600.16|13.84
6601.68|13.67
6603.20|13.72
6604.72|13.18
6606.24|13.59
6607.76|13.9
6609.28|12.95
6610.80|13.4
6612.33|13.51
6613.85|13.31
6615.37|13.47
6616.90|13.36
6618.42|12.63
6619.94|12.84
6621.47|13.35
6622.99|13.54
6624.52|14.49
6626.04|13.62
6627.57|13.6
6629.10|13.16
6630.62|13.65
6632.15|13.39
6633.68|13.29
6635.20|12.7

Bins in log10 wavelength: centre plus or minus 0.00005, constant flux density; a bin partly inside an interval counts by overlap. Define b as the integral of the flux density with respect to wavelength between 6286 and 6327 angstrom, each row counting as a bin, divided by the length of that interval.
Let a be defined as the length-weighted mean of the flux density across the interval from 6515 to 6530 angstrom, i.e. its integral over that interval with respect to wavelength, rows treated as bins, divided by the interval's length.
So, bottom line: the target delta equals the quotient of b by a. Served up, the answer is 1.033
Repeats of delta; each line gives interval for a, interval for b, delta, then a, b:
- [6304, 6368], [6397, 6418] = 0.963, 14.1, 13.5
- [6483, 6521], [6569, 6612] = 0.981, 13.7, 13.5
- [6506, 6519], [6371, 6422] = 0.989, 14.0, 13.8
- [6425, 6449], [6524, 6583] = 0.944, 13.9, 13.1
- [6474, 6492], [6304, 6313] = 1.013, 14.0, 14.2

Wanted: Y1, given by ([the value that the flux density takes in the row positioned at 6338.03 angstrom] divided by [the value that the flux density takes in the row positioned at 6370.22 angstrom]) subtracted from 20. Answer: 18.9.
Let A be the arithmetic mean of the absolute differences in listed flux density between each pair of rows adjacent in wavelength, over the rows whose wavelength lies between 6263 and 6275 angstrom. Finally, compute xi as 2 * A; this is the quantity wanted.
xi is 1.31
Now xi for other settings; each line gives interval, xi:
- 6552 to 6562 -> 1.12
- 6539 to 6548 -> 0.58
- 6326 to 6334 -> 0.80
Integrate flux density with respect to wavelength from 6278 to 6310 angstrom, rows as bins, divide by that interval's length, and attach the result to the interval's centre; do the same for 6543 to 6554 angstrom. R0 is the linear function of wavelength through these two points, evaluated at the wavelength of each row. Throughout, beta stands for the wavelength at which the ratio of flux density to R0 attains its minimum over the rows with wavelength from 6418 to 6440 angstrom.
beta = 6420.28 angstrom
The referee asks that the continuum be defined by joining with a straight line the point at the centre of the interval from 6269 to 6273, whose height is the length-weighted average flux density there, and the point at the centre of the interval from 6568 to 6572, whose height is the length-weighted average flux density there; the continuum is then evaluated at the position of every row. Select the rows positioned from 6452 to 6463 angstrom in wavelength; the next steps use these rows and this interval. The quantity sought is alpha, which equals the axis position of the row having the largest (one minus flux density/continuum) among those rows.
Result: 6461.81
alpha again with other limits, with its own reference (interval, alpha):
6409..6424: 6417.33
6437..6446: 6443.98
